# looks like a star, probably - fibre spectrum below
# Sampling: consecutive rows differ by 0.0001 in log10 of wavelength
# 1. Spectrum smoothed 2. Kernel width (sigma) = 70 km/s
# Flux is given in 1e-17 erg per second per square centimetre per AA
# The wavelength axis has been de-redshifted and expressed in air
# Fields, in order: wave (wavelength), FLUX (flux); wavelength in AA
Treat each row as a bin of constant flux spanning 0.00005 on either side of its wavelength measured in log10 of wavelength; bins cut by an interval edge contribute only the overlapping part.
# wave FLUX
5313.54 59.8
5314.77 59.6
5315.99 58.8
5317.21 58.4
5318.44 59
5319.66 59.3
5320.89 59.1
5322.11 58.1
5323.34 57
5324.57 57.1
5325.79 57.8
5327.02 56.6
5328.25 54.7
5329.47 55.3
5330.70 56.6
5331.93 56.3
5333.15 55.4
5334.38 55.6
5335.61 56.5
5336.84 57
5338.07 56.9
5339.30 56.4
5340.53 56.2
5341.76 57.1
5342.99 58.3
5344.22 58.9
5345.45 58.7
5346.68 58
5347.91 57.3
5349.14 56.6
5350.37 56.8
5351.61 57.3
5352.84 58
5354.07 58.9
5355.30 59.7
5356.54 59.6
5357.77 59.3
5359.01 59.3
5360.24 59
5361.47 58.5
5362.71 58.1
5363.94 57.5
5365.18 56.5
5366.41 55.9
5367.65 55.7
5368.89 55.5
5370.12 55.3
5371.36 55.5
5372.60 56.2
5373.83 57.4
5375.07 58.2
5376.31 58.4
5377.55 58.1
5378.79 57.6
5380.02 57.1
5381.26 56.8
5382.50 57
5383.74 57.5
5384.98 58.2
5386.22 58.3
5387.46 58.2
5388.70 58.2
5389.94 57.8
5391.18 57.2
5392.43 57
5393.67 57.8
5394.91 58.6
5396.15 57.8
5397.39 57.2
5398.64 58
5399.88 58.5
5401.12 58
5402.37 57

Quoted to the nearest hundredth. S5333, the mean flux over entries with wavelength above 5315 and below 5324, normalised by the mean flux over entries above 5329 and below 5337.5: 1.04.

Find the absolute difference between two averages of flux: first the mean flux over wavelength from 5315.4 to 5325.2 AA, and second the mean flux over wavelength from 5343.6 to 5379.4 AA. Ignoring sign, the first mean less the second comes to 0.7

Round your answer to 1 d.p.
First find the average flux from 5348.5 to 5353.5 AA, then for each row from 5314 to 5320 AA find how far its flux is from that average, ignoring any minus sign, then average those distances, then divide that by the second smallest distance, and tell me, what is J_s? 1.1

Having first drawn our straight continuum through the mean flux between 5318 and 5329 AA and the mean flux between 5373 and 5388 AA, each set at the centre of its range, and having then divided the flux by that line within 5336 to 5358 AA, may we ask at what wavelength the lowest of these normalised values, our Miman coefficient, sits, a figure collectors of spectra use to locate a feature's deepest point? 5340.53 AA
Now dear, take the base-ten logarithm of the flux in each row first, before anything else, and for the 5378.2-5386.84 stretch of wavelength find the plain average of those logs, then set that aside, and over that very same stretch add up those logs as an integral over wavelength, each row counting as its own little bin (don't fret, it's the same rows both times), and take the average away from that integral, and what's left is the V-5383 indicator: 13.5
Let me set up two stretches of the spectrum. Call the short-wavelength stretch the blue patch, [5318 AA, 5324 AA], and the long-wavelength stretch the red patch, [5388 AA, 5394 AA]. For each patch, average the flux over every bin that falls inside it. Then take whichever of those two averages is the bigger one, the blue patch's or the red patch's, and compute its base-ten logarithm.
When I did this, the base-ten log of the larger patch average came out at 1.767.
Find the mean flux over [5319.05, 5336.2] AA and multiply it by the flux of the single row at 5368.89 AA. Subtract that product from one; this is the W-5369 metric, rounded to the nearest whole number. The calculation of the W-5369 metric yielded -3152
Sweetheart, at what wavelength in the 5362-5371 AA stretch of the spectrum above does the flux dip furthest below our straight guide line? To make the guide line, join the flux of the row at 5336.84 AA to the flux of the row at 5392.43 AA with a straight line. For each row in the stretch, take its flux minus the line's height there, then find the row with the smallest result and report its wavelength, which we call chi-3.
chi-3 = 5370.12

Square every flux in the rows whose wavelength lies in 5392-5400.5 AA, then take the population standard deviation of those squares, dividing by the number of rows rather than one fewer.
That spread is 64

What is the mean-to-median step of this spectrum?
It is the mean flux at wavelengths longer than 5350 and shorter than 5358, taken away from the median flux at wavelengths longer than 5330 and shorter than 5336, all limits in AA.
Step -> -2.2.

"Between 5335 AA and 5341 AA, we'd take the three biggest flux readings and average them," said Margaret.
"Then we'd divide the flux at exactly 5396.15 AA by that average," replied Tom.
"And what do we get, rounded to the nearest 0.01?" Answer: 1.02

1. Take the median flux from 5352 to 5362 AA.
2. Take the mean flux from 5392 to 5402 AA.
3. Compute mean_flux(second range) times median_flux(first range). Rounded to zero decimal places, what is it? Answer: 3423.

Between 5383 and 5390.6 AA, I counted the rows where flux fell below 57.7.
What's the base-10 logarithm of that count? 0.0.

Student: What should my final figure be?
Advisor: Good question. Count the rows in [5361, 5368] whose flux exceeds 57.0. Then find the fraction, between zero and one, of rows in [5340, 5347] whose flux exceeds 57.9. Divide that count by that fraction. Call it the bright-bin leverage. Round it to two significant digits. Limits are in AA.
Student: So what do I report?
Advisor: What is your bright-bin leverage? 4.5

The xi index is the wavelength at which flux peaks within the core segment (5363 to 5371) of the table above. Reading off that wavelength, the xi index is 5363.94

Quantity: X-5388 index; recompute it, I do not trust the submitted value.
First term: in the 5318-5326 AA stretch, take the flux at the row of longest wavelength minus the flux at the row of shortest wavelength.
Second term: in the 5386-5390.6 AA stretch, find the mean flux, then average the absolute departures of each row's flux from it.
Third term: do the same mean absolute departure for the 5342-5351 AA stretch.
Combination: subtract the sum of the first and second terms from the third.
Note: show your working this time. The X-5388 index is 1.8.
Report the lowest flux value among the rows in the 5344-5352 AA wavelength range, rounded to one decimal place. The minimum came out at 56.6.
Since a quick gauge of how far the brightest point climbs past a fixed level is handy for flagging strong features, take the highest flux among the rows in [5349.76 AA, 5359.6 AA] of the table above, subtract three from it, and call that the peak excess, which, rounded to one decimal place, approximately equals 56.7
